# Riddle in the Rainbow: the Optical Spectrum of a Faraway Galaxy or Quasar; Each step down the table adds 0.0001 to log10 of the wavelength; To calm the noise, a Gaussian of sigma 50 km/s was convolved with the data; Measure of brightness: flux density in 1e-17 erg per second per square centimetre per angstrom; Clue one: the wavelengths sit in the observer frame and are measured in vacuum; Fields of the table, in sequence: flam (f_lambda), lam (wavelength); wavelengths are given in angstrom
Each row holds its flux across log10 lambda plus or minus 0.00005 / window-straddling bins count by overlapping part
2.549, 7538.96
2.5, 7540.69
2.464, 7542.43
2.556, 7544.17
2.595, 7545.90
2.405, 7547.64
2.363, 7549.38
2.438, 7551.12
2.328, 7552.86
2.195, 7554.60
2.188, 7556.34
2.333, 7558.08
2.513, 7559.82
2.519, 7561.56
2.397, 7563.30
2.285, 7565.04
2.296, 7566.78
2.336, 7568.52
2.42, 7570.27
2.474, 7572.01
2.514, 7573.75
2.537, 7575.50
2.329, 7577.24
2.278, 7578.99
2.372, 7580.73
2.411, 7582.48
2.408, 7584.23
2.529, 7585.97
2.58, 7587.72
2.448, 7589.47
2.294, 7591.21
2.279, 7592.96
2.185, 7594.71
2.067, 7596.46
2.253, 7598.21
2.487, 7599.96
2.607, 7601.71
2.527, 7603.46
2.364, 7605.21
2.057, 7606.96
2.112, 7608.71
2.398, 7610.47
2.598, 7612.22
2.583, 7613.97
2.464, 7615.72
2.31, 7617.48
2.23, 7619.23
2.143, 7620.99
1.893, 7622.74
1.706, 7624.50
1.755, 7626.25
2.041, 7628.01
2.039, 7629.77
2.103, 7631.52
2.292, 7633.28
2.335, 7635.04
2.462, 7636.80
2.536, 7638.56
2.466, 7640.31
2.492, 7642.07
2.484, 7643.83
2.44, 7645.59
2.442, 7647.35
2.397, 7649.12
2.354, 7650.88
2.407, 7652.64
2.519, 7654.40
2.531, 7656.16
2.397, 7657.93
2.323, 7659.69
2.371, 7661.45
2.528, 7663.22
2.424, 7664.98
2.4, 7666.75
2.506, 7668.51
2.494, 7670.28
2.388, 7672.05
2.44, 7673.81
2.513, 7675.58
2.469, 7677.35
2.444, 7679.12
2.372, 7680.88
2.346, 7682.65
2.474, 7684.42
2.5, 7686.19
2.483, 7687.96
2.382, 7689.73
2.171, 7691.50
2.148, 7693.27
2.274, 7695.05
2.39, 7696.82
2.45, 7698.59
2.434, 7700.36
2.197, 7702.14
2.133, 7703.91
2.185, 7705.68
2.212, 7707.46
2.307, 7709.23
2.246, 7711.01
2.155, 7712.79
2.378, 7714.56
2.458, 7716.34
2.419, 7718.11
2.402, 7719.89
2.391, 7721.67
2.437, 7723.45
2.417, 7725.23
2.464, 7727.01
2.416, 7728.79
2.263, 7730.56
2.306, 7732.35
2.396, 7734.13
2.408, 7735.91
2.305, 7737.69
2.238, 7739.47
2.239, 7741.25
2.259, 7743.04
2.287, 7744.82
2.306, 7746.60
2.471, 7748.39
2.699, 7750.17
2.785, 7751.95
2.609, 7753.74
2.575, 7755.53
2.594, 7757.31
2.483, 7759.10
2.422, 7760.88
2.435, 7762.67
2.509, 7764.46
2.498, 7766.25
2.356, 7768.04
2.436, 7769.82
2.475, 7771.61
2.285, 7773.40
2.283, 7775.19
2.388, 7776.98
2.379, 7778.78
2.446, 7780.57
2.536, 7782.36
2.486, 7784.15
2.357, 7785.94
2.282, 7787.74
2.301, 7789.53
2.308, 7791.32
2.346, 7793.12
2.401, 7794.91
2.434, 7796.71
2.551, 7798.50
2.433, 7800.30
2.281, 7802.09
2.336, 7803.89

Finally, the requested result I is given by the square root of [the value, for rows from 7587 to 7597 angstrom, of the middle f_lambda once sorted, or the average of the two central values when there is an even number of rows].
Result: 1.51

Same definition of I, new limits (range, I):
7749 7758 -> 1.62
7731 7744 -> 1.52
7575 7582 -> 1.53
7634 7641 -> 1.57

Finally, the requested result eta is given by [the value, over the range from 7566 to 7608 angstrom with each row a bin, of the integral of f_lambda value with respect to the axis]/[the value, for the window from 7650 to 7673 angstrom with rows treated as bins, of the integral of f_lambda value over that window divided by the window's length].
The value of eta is 41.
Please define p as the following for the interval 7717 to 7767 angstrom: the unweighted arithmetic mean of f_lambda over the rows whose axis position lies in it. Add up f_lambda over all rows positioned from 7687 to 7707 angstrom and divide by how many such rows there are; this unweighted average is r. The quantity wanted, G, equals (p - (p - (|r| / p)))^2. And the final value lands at 0.89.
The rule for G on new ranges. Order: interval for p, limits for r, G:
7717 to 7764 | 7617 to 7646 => 0.84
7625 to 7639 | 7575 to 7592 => 1.21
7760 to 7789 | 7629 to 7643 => 0.94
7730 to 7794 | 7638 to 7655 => 1.04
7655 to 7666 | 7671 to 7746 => 0.93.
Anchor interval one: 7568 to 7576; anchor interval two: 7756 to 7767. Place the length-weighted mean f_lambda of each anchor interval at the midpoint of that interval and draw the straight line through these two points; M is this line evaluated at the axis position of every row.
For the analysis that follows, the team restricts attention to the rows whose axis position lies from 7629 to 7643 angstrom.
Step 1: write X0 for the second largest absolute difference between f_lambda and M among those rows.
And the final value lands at 0.36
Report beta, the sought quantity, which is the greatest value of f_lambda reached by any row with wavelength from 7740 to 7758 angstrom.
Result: 2.785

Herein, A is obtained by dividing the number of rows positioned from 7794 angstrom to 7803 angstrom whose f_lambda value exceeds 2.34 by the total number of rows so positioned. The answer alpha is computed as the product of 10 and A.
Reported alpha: 8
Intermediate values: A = 0.8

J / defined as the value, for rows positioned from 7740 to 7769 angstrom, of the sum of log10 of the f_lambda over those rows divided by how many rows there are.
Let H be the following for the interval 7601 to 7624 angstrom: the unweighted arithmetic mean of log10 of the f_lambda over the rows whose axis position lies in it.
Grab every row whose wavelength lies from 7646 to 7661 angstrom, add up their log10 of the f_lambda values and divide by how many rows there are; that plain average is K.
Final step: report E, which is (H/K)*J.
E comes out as 0.373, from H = 0.365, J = 0.392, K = 0.3839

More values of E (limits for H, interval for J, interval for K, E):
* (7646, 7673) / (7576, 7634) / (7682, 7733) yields 0.372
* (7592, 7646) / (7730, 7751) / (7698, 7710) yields 0.369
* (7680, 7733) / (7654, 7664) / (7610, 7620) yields 0.372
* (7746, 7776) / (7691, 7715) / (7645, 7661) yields 0.364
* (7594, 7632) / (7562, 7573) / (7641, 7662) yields 0.334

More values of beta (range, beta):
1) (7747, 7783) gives 2.785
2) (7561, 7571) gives 2.519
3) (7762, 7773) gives 2.509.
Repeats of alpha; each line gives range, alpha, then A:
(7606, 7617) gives 7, 0.7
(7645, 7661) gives 9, 0.9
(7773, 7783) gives 7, 0.7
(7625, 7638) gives 1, 0.1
